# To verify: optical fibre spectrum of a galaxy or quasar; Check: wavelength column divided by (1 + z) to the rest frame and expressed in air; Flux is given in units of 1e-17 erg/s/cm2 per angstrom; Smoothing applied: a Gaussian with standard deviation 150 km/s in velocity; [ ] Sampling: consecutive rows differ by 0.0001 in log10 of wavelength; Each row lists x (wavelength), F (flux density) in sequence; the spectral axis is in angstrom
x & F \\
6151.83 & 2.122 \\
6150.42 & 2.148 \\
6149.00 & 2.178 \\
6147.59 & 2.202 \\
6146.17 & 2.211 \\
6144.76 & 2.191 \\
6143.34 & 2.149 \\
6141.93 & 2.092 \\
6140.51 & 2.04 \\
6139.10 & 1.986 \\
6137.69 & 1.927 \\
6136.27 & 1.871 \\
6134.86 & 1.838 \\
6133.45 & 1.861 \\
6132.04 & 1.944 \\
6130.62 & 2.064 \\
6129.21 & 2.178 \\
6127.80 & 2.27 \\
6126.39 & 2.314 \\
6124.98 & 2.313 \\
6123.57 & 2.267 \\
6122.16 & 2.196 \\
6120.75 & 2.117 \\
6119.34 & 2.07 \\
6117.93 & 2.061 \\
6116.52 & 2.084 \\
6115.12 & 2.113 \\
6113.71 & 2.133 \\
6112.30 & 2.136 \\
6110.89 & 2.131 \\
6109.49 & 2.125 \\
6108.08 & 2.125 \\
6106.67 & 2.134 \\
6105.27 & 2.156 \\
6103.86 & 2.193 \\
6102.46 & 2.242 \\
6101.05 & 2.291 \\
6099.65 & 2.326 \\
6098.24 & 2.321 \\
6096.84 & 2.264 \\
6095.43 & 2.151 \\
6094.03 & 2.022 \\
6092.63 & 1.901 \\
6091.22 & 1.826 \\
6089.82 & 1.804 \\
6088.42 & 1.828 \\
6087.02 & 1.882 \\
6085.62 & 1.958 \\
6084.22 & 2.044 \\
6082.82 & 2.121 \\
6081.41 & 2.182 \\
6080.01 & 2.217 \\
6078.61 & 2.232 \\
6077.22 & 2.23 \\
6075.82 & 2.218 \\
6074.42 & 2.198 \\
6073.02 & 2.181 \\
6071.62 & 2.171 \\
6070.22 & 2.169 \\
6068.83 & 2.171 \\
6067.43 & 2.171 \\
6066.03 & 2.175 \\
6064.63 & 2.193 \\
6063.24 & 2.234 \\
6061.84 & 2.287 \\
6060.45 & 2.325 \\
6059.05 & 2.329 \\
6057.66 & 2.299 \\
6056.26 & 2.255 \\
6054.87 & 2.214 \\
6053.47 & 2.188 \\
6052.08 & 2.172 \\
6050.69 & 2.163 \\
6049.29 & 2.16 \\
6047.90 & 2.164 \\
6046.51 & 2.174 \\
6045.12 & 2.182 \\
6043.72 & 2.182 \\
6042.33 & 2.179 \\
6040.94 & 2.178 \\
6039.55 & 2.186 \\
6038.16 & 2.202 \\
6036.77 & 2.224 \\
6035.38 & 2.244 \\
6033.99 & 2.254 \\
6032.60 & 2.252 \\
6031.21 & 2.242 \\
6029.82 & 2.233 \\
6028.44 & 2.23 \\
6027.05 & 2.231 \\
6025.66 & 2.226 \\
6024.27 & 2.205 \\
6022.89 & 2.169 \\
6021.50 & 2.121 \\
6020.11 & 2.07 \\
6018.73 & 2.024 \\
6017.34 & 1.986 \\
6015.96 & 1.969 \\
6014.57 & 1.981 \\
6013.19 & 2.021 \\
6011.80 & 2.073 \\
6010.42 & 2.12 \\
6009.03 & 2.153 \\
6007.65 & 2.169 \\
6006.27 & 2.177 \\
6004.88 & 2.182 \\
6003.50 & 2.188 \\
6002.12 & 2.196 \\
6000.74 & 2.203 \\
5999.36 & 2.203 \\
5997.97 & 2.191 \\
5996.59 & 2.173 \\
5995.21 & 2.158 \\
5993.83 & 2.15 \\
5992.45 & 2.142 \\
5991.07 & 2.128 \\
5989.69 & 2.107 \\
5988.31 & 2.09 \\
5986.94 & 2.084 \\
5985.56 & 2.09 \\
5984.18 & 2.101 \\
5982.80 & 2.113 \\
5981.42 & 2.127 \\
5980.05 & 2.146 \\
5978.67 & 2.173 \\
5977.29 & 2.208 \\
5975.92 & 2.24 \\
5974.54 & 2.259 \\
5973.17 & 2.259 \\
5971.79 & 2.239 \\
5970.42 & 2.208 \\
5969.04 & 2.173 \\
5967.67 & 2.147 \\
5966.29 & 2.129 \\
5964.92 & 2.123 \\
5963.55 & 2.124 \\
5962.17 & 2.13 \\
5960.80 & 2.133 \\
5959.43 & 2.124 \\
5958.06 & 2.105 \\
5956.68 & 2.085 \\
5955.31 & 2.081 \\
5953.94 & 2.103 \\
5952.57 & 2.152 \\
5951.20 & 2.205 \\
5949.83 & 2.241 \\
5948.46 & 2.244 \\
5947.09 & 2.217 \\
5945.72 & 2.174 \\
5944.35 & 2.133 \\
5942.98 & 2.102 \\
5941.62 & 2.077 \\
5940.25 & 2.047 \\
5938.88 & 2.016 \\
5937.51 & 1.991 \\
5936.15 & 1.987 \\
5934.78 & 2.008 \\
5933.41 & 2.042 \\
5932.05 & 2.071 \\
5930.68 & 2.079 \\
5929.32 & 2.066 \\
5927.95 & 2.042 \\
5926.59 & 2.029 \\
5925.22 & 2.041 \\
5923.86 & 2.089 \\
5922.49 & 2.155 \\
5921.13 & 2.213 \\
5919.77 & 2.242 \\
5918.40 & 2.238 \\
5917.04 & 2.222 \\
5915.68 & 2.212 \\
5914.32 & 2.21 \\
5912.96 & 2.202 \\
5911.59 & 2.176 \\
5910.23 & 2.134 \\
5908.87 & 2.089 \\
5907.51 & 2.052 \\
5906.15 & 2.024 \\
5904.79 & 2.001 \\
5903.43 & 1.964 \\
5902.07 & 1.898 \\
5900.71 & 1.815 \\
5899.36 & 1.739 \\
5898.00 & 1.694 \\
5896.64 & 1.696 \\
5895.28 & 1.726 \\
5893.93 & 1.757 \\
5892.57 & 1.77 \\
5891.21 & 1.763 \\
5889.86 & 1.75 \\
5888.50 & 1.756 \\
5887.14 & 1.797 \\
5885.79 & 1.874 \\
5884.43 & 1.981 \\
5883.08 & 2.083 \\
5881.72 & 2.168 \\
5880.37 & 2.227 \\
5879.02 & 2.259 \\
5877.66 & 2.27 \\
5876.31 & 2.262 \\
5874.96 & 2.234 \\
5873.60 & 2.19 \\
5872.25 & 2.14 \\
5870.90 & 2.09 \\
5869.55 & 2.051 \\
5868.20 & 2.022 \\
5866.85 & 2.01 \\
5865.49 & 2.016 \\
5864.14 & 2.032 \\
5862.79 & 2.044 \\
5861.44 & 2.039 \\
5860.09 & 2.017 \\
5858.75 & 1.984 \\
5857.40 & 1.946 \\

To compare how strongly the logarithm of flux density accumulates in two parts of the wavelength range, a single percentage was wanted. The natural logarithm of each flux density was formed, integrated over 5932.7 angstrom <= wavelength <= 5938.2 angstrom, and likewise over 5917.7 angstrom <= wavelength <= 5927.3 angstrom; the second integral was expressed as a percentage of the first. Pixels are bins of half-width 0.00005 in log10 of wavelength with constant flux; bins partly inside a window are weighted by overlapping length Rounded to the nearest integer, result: 191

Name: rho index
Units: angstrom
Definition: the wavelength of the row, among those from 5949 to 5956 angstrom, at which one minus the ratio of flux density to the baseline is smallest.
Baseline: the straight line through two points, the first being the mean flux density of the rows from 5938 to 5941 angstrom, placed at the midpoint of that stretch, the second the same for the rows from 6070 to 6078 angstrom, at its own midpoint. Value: 5949.83 angstrom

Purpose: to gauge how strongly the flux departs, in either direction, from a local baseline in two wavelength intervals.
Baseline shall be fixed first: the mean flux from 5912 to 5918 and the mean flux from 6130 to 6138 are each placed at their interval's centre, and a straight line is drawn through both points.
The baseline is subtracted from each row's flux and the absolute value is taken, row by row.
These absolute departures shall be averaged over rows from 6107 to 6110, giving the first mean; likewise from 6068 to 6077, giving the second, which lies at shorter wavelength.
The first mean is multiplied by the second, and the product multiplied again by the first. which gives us 0.006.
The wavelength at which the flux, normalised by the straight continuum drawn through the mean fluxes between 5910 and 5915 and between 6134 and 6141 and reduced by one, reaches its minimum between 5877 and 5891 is 5889.86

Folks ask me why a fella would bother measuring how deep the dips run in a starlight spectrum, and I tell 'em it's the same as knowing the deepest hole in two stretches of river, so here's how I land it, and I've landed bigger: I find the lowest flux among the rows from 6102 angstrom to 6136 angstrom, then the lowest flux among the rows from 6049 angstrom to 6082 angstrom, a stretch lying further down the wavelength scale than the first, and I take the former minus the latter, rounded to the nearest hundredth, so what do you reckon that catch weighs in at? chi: -0.32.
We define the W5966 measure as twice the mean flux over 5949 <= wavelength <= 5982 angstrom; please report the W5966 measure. 4.33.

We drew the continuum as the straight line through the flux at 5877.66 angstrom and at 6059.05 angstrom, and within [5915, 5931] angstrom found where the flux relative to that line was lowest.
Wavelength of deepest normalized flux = 5926.59 angstrom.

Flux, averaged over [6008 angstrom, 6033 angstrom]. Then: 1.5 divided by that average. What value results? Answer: 0.705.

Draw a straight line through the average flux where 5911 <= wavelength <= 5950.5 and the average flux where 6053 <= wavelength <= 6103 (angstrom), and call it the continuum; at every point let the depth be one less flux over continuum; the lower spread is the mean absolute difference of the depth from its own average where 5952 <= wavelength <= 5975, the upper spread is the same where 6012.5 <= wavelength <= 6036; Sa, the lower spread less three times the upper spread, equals -0.116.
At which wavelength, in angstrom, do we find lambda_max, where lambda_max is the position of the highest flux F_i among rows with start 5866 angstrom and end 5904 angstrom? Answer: 5877.66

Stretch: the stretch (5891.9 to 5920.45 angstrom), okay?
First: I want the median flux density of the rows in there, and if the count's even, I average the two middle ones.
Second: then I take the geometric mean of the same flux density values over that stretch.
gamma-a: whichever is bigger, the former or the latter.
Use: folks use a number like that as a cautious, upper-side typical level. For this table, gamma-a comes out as 2.02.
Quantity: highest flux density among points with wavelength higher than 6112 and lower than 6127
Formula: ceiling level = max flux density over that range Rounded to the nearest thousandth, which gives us 2.314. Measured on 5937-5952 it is 2.244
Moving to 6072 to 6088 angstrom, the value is 2.232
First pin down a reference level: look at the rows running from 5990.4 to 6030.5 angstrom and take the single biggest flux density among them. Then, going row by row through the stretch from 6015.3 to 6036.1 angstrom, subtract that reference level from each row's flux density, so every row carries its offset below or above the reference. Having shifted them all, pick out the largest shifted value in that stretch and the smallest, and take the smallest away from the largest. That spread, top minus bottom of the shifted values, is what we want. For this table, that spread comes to 0.3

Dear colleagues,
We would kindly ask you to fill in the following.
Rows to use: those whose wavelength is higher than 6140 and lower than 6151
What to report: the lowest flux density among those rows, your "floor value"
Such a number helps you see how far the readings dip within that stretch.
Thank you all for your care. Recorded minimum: 2.04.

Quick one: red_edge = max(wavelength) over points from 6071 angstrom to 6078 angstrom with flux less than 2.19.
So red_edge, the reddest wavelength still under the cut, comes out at 6073.02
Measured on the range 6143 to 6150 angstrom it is 6149.00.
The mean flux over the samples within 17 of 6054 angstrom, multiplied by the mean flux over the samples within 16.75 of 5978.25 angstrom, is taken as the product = 4.752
